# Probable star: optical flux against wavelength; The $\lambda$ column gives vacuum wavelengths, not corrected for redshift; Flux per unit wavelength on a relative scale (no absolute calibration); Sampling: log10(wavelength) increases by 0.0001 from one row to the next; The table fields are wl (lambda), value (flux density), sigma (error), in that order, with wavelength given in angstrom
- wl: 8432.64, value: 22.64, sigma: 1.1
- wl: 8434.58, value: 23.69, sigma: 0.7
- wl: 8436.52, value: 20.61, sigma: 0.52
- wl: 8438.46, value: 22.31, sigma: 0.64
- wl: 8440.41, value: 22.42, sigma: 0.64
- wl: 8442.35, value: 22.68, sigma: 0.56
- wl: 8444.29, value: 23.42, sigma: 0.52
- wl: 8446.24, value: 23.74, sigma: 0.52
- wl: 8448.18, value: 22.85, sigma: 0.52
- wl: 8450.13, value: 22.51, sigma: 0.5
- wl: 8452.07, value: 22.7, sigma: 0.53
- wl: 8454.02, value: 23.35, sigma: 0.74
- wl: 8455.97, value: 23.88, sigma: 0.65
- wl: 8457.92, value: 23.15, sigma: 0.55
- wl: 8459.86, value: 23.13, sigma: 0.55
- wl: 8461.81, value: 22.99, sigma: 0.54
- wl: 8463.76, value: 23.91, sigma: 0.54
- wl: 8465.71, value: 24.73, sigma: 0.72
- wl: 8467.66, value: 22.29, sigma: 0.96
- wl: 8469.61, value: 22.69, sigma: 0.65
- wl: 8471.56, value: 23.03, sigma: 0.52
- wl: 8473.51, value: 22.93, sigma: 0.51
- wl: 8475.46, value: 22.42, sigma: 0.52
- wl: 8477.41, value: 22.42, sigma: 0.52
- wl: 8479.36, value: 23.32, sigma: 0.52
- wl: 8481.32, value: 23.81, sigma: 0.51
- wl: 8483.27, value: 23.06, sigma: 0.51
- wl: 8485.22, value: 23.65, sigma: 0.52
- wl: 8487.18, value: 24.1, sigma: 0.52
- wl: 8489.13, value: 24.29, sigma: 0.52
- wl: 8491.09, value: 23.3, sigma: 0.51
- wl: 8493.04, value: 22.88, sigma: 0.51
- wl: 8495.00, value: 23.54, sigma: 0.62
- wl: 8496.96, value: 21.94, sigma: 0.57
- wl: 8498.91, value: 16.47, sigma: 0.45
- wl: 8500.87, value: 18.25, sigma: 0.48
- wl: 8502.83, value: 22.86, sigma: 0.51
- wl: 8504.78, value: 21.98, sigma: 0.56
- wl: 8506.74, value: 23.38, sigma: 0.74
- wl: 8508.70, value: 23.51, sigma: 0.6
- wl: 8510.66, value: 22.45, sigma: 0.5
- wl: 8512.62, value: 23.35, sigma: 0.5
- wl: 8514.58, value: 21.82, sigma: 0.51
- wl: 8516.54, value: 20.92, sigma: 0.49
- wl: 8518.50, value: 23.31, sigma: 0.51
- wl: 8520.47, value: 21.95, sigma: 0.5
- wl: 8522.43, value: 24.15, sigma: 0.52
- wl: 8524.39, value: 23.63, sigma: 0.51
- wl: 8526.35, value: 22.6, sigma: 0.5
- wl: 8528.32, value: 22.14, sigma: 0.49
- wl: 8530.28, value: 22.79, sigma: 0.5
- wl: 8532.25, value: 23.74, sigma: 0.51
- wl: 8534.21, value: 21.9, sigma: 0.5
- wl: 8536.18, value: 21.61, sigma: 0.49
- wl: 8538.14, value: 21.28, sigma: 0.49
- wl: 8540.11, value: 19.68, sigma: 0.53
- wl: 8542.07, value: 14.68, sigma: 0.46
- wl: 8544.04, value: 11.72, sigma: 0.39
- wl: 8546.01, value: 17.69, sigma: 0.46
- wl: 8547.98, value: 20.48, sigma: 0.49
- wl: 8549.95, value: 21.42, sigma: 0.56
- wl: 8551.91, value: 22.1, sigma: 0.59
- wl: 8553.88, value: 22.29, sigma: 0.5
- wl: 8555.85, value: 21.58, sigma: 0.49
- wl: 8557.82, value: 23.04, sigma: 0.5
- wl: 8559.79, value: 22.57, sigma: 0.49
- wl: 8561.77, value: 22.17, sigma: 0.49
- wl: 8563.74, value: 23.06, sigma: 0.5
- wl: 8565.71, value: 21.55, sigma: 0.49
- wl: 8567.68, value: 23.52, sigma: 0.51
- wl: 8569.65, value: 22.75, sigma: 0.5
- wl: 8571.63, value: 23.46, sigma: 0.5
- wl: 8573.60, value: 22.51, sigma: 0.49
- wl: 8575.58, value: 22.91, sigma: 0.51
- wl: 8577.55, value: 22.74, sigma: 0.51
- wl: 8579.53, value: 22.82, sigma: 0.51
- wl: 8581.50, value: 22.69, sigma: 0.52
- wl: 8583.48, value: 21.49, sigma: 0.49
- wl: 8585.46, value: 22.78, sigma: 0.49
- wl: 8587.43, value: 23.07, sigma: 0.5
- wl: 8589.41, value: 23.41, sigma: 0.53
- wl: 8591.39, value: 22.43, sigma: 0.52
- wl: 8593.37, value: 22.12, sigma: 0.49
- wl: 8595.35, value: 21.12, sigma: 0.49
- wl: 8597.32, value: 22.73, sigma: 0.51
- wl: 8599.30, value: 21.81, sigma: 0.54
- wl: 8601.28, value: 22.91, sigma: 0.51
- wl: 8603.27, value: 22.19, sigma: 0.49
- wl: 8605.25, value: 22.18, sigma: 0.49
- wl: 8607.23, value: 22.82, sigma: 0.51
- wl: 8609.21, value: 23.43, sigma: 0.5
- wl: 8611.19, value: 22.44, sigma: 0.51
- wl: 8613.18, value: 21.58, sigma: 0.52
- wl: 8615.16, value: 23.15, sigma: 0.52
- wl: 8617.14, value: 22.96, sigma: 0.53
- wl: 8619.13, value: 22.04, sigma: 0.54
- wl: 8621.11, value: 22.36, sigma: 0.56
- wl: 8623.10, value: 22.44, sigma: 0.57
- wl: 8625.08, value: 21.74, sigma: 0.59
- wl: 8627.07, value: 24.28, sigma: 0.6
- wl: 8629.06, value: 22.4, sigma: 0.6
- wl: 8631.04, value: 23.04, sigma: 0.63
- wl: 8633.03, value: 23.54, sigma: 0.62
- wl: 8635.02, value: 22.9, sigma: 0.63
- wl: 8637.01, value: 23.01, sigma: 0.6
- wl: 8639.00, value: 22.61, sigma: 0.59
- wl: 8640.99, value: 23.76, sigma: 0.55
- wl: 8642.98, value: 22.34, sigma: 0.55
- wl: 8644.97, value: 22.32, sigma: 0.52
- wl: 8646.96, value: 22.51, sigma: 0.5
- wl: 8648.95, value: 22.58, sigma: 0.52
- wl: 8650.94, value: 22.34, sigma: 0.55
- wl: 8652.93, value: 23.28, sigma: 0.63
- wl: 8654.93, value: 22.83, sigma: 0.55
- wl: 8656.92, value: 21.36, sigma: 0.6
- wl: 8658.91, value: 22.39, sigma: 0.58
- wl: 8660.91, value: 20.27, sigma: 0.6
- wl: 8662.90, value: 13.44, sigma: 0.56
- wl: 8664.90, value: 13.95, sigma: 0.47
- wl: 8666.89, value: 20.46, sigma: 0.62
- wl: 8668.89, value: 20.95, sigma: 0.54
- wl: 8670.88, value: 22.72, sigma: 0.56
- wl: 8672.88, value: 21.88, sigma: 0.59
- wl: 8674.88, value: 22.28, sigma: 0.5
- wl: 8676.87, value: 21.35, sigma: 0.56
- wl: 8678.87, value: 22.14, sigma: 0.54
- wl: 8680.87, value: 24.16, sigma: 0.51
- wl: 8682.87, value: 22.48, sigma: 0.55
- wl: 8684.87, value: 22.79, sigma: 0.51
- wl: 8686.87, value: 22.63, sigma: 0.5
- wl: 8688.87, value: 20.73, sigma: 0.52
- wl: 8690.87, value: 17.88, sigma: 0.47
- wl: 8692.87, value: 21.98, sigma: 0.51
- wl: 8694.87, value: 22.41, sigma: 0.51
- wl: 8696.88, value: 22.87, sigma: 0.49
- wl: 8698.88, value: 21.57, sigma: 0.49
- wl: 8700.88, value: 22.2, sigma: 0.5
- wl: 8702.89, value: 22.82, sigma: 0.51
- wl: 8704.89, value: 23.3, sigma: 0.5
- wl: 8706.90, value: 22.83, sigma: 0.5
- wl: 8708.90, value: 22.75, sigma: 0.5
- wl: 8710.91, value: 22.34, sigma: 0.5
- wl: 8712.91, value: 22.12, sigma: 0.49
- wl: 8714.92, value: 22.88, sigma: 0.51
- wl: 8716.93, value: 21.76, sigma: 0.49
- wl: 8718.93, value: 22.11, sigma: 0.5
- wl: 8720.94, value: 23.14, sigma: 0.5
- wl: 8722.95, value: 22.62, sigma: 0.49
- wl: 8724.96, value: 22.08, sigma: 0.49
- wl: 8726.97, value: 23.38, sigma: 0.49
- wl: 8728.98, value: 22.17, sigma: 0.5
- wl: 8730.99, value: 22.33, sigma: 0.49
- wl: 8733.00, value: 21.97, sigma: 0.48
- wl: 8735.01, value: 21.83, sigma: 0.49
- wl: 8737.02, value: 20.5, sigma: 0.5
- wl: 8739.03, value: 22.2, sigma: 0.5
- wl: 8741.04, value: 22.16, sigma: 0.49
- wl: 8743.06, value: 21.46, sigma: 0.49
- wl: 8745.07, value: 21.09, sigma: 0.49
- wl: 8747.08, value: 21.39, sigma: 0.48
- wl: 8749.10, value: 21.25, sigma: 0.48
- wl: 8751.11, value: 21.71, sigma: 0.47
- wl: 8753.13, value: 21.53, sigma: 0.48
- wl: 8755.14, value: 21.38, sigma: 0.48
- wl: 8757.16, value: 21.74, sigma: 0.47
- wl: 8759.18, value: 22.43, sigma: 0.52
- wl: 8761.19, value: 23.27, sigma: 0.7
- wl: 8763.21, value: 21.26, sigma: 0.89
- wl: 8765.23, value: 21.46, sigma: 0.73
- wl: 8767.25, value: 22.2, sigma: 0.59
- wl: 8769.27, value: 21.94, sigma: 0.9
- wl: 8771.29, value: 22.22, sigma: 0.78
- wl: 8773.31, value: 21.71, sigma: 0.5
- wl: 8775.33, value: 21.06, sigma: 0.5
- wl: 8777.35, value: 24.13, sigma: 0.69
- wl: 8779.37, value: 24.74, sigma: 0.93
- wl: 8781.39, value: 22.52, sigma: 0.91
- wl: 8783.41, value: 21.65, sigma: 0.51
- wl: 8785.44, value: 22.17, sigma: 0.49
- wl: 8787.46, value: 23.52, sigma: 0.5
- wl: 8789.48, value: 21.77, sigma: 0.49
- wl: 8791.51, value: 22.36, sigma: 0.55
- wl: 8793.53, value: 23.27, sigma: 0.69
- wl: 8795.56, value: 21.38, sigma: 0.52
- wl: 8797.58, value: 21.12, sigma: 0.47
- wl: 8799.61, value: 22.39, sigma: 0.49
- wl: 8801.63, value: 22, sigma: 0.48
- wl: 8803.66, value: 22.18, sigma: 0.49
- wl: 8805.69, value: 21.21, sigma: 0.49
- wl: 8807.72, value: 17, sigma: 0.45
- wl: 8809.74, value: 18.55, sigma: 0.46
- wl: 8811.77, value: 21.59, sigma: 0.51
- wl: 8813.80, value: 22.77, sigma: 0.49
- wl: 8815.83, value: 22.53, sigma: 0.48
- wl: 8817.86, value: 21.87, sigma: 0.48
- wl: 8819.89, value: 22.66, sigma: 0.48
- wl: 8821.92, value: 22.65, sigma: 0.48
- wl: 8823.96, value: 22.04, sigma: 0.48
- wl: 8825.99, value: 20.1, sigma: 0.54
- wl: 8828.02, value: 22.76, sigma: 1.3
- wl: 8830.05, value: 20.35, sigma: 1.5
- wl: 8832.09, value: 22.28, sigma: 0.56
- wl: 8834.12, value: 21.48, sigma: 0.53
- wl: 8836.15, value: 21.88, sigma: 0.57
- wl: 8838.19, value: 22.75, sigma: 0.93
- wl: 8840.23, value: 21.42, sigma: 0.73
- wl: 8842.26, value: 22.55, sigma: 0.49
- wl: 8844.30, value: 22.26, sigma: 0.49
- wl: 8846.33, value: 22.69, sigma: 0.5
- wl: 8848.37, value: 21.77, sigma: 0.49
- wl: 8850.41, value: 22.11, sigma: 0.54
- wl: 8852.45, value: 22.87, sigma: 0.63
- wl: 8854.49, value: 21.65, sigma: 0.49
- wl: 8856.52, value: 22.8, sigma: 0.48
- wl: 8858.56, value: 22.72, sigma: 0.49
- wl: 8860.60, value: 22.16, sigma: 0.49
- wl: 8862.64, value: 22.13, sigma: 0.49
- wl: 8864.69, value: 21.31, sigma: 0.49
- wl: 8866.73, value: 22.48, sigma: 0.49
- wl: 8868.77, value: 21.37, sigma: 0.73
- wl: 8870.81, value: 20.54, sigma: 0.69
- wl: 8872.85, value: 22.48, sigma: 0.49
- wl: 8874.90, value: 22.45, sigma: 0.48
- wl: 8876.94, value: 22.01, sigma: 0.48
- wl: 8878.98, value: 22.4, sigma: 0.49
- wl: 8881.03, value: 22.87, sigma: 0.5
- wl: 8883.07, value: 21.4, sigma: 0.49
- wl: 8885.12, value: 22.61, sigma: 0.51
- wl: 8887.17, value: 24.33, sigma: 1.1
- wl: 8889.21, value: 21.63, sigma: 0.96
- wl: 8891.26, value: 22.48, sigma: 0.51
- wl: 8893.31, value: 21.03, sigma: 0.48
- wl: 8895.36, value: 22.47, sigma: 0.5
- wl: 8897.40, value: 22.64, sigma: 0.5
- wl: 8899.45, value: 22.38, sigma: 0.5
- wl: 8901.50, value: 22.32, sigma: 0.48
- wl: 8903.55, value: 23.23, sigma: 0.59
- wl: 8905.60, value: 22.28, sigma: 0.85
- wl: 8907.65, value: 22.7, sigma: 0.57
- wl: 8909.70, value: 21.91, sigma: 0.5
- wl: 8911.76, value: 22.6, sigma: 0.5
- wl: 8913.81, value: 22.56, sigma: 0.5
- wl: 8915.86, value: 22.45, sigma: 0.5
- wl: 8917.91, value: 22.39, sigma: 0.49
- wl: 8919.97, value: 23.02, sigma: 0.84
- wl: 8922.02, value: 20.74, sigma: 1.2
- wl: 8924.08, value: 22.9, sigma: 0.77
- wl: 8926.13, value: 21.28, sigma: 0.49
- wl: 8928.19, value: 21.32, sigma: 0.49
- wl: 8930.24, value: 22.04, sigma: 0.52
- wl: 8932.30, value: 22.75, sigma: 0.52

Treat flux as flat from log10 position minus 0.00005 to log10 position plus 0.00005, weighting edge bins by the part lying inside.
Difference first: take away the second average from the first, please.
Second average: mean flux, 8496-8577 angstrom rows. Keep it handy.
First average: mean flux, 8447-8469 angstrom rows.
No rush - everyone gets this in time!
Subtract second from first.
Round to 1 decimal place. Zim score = 1.6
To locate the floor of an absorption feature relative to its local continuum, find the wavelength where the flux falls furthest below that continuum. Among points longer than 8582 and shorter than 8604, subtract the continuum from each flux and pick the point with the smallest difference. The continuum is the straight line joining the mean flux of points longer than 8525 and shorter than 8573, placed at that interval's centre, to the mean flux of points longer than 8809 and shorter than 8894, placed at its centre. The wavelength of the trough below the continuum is 8595.35 angstrom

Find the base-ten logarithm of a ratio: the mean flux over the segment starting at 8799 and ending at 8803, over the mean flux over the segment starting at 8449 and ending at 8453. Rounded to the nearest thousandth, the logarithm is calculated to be -0.008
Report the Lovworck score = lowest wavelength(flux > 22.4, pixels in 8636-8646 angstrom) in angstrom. 8637.01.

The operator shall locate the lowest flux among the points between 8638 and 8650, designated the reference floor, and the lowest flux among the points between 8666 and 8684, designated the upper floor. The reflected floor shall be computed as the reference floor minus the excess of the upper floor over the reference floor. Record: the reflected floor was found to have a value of 24.2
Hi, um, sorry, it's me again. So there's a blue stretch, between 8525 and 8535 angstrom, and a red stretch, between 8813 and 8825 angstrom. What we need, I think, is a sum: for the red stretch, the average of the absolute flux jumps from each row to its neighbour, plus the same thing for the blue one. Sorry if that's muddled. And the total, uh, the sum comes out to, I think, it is 1.4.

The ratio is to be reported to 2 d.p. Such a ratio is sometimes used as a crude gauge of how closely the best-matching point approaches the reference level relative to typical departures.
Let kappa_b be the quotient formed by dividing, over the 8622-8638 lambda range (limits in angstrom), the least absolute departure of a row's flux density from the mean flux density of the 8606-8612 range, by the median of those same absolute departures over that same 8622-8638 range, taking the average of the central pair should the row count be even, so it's 0.01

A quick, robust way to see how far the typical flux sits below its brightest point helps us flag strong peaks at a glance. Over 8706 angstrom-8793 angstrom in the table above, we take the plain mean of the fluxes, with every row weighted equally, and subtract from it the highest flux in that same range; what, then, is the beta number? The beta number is -2.6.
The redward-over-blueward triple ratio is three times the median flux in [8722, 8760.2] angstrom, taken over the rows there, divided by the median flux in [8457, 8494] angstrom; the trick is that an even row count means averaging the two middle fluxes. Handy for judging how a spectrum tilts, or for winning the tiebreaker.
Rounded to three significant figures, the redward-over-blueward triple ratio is 2.83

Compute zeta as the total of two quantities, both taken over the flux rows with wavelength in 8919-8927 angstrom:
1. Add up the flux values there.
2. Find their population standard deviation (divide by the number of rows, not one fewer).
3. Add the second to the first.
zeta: 89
